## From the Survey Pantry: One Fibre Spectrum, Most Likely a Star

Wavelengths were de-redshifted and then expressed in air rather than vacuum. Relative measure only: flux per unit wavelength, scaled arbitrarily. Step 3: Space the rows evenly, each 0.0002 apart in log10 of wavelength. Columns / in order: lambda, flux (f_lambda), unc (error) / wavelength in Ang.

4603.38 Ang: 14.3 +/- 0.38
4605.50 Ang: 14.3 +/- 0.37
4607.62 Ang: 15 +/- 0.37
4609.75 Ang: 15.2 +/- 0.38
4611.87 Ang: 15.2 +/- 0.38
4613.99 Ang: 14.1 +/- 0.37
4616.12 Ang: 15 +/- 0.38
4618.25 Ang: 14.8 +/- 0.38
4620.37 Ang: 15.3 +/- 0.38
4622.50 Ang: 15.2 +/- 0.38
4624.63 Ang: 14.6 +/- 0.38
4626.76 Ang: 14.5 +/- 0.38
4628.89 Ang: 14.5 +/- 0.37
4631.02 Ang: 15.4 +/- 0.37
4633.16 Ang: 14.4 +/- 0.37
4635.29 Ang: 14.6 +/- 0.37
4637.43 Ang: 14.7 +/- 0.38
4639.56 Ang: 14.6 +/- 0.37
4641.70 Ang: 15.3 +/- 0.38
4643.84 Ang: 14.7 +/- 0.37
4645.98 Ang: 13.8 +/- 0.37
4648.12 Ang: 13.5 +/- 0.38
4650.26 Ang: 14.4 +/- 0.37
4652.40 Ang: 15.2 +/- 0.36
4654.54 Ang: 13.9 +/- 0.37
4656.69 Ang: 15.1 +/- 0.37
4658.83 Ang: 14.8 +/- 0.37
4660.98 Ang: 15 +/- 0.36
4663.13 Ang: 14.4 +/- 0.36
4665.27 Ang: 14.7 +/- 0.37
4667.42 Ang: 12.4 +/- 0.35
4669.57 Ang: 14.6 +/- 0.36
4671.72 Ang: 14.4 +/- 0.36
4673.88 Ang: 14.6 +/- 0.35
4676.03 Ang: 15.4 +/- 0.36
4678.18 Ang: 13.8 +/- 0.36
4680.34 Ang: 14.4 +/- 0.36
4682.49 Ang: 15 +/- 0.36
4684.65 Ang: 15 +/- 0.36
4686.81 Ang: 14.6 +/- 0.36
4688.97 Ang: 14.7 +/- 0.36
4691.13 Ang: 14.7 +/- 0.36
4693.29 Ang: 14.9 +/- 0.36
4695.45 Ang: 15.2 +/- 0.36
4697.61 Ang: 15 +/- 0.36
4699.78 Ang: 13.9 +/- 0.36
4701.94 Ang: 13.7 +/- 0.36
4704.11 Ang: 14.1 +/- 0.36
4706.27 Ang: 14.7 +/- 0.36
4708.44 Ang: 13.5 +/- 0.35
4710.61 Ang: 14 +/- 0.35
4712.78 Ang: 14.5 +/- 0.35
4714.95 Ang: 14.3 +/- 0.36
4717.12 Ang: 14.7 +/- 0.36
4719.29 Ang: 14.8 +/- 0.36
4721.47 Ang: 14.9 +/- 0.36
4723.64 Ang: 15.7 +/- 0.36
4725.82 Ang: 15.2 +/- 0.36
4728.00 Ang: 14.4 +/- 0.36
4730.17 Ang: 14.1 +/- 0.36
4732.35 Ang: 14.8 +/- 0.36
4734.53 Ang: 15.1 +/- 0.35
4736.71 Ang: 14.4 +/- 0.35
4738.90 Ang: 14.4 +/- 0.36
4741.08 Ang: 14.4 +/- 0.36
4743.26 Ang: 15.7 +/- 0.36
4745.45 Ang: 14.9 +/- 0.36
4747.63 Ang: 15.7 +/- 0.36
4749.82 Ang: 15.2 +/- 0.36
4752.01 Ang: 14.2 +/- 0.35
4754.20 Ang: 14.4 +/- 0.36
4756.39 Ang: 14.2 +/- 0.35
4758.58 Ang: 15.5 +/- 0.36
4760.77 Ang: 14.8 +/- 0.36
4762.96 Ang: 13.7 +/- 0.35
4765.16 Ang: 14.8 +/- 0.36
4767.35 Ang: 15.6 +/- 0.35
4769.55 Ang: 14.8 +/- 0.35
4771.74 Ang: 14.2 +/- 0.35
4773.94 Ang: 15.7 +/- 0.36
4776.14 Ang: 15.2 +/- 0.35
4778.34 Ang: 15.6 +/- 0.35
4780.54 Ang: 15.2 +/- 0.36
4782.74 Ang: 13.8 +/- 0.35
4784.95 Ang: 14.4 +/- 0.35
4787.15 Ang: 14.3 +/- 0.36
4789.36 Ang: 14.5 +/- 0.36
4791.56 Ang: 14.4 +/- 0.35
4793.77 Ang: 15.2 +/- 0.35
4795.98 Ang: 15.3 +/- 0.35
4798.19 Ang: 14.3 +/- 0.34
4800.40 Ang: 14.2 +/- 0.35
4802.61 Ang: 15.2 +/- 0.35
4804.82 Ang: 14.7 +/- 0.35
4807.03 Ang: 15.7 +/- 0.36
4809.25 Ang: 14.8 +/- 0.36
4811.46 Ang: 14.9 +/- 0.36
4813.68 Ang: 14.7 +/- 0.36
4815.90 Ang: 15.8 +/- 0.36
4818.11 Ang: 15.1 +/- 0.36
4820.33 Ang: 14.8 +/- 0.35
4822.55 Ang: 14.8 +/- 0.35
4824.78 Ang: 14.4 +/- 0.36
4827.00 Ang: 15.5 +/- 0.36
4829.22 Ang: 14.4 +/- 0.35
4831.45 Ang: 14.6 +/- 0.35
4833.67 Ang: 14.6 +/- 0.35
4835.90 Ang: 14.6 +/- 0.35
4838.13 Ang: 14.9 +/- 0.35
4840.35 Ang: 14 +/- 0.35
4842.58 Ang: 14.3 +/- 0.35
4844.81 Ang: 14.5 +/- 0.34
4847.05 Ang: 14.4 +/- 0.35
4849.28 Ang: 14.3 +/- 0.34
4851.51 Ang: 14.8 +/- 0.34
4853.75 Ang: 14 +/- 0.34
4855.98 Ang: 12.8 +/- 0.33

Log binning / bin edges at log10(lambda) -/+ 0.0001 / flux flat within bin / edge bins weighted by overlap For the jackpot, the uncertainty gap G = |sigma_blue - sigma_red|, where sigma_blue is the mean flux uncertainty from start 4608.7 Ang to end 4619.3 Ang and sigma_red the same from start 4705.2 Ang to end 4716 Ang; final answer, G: 0.024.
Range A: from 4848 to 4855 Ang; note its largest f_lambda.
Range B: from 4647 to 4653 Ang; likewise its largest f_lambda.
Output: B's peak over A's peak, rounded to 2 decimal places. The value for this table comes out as 1.03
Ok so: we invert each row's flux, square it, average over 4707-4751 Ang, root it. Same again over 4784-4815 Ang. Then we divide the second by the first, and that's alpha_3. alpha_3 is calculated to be 1.00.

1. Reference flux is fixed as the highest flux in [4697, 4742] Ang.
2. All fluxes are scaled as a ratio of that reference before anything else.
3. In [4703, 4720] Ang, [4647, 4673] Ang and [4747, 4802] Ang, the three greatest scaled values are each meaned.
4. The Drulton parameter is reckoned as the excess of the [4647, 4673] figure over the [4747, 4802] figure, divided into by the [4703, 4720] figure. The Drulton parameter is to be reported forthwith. -0.038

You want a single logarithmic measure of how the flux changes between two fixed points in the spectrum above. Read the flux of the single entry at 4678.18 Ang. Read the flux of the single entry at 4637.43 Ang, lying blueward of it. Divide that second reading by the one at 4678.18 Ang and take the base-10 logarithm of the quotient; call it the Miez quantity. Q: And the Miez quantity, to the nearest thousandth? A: 0.027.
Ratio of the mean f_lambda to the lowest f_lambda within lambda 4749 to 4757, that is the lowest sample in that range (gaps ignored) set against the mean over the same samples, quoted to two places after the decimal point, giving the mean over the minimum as 1.02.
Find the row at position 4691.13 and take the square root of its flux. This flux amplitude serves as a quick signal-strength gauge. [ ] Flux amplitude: 3.83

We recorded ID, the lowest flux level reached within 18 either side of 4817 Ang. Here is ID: 14.2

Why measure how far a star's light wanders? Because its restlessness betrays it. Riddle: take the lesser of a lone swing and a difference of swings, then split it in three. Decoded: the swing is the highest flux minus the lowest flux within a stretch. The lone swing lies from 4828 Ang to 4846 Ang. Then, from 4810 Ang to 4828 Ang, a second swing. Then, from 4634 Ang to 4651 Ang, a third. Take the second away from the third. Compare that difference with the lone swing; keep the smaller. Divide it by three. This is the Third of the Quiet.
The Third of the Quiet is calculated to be 0.13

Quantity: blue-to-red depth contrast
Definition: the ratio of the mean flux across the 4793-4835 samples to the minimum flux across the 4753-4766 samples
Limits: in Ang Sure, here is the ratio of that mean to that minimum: 1.09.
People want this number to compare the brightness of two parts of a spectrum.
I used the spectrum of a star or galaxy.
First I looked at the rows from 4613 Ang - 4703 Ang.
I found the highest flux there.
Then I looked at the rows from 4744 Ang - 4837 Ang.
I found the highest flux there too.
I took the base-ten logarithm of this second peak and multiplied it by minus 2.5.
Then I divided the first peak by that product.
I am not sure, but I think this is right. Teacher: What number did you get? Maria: -5.14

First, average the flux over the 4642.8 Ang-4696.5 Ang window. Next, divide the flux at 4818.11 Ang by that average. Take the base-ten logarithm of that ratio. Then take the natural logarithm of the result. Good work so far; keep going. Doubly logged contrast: -4.09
